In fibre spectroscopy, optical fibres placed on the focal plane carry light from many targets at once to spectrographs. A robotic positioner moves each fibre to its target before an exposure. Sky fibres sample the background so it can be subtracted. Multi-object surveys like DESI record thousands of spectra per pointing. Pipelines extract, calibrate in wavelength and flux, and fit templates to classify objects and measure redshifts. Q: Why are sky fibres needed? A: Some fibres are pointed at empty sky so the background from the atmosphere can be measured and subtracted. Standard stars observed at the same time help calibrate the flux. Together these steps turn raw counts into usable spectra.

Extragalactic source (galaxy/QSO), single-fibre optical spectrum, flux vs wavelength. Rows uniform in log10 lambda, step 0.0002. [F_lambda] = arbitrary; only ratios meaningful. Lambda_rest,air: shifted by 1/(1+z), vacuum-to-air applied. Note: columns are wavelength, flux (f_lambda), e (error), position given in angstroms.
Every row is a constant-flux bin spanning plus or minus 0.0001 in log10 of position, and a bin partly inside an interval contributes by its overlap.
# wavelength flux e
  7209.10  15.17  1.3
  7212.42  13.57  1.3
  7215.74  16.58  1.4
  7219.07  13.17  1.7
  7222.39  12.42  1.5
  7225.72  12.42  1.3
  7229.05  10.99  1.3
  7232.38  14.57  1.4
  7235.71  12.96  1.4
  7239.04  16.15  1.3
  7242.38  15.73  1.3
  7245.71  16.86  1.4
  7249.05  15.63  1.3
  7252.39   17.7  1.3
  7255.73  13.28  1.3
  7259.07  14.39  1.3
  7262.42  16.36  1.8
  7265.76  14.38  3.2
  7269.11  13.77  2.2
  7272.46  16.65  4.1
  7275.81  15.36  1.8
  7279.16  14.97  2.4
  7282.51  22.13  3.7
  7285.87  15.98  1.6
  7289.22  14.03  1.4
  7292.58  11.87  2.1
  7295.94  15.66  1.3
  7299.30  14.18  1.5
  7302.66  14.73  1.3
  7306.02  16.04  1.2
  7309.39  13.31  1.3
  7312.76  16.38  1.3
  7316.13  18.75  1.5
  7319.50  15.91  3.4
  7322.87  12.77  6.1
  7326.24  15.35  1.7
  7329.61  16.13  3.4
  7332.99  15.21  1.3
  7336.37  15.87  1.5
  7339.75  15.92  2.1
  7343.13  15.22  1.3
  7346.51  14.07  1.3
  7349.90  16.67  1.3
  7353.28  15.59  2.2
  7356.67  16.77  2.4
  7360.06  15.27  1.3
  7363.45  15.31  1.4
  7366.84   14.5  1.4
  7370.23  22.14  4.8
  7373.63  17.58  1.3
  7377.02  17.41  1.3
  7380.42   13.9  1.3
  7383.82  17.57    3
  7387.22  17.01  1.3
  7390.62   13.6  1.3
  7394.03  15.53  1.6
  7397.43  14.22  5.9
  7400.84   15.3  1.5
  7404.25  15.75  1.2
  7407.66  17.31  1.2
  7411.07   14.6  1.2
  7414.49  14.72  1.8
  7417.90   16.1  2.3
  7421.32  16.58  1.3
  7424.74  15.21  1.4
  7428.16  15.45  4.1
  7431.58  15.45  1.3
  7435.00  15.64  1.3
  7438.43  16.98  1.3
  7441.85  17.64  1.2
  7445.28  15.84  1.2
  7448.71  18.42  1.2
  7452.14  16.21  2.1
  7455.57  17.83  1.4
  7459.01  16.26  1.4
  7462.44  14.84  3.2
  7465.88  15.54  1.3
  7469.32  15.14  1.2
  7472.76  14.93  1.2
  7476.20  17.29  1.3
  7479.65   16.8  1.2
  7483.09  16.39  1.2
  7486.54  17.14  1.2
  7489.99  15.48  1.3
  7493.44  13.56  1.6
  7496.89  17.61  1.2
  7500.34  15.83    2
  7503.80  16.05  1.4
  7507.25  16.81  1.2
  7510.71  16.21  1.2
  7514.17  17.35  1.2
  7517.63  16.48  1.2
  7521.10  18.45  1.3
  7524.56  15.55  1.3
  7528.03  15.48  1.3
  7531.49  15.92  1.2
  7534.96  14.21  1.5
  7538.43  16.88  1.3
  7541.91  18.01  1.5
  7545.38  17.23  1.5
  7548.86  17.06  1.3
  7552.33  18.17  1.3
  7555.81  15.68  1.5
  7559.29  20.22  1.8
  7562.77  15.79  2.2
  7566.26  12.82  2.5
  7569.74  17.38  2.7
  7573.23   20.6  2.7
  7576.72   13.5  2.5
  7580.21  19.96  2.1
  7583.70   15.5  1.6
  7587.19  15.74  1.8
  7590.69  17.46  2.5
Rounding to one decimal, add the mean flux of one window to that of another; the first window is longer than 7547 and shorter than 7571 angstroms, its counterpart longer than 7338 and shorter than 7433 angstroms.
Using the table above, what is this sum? 32.6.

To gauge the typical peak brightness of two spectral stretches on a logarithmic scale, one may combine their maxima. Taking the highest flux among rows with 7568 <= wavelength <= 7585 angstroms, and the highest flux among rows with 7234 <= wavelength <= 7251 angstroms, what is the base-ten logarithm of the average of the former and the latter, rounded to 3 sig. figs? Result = 1.27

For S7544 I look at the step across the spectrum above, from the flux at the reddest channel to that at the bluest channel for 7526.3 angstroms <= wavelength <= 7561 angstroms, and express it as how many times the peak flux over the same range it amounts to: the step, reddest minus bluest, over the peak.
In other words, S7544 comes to 0.23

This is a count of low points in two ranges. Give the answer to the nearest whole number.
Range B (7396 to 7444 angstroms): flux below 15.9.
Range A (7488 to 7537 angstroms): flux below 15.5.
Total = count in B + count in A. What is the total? 13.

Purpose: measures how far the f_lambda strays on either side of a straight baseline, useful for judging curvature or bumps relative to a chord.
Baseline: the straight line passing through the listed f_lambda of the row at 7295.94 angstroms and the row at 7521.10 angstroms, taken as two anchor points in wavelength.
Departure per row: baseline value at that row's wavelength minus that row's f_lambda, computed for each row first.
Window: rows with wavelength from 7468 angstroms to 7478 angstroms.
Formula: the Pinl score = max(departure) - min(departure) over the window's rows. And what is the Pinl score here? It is 2.3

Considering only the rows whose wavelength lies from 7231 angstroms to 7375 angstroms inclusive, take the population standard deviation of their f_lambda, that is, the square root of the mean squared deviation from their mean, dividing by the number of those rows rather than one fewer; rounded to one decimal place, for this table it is 2.0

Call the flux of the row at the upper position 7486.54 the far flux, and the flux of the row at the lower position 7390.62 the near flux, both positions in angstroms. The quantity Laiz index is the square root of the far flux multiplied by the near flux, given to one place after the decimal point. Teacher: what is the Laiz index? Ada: 15.3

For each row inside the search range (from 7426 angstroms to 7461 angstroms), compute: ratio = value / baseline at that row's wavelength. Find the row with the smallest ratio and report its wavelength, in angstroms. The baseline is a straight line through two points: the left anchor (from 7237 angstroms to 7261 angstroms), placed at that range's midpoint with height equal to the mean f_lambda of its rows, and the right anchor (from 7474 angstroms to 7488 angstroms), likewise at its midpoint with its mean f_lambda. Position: 7431.58 angstroms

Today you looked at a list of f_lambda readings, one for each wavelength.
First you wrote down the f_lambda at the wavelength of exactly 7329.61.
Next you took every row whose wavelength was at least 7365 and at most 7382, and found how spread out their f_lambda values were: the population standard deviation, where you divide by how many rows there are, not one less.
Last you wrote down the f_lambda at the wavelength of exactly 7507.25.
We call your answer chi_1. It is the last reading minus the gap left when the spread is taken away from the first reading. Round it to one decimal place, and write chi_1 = 3.6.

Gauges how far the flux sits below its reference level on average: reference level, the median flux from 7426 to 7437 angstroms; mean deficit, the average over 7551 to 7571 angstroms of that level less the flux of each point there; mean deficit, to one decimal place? -1.2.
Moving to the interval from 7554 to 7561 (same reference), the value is -2.5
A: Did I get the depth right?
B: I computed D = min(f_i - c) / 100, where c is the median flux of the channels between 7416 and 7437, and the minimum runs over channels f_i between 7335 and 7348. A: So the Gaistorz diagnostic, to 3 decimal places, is -0.015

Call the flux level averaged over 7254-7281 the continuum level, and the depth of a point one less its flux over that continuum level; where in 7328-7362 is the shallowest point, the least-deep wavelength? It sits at 7356.67 angstroms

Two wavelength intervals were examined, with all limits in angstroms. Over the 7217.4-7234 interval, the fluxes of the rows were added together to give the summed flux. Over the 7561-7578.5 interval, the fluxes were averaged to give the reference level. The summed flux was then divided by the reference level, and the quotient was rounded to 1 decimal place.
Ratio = 4.0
